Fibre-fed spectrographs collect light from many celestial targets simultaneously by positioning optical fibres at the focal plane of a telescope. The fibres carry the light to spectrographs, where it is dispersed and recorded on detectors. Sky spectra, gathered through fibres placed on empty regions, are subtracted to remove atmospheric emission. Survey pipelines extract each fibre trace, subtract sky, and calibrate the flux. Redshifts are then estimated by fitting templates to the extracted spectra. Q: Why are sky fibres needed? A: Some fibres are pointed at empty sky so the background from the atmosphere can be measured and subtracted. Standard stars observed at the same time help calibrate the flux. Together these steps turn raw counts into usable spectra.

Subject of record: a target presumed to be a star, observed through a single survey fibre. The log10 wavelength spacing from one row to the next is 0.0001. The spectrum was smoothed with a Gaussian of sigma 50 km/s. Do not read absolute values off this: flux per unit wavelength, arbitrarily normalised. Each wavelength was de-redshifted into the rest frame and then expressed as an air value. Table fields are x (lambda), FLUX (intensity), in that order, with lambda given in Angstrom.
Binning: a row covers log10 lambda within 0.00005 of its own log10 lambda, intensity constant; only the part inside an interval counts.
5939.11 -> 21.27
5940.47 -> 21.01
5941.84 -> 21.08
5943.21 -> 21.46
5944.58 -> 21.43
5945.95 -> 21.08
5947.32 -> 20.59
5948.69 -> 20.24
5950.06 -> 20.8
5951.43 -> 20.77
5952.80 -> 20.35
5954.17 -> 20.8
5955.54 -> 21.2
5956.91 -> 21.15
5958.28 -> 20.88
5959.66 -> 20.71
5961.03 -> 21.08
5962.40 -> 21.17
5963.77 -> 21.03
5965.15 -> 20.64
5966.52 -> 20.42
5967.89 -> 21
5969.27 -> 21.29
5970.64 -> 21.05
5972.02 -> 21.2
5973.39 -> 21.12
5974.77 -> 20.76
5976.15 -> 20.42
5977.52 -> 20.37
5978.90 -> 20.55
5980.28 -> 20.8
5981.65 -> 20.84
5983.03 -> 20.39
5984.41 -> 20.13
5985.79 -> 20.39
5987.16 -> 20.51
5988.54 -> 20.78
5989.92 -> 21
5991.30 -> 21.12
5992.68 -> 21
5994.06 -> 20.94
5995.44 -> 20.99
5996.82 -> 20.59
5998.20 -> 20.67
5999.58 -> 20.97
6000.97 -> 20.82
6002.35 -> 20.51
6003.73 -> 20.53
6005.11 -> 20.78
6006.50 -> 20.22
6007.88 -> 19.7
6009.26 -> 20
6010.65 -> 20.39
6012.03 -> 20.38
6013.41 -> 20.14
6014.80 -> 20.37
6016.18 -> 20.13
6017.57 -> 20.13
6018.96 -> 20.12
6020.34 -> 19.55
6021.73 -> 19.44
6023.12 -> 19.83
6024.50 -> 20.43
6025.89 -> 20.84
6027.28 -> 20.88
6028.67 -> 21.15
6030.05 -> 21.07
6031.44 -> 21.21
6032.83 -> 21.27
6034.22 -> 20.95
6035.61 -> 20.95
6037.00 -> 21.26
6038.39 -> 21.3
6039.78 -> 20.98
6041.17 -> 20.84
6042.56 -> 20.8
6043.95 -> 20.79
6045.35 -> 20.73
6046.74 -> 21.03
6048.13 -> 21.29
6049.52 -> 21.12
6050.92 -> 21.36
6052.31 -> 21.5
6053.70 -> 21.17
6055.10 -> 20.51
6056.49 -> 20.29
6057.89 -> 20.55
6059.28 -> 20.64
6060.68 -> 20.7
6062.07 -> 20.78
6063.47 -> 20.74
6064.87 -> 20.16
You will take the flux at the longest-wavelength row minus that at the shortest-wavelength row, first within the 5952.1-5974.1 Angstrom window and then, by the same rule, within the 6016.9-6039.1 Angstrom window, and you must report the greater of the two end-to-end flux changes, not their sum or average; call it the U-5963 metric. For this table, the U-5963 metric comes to 1.2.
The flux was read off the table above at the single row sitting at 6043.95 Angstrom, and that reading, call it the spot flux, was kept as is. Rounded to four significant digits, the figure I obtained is 20.79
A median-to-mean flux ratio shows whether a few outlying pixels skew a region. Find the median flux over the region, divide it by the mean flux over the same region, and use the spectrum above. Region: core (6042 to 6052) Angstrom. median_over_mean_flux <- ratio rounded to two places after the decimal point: 1.00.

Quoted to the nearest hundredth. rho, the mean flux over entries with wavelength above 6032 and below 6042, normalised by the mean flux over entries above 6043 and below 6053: 1.00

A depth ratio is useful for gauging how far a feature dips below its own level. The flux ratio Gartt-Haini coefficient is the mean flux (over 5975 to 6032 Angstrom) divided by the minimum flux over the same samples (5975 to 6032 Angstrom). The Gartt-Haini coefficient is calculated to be 1.06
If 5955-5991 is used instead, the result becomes 1.03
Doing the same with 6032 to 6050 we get 1.01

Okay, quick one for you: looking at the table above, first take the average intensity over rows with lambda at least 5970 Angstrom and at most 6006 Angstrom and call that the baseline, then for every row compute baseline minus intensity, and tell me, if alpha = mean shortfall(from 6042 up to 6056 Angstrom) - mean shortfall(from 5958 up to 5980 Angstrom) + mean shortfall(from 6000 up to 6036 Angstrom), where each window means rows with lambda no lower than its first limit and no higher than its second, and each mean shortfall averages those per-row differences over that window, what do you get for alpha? 0.11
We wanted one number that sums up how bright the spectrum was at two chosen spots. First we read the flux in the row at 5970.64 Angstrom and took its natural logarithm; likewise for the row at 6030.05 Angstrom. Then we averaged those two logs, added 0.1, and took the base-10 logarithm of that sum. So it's 0.498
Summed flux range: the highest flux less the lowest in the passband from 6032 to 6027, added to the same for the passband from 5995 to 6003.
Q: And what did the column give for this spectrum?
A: 0.81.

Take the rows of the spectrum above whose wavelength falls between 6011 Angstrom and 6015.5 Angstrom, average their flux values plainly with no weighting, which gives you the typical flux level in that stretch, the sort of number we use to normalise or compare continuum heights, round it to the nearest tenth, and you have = 20.3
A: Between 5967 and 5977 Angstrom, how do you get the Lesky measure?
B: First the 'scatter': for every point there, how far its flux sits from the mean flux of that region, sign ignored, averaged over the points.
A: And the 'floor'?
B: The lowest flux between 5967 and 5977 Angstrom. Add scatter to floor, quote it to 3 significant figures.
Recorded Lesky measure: 20.6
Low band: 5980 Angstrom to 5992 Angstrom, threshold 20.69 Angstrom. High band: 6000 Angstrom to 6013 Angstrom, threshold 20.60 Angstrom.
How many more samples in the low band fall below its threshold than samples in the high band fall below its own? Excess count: -3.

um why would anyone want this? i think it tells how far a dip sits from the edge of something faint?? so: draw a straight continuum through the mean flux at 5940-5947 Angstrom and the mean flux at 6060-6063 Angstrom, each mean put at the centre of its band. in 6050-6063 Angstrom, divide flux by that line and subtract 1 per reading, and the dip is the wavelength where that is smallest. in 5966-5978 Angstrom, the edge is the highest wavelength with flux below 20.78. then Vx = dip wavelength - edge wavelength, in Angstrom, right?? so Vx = 79.0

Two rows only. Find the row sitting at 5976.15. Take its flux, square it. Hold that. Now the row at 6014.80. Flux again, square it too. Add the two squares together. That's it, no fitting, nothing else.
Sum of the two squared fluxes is 832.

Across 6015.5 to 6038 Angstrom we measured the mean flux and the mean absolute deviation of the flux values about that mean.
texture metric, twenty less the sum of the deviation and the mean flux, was -1.13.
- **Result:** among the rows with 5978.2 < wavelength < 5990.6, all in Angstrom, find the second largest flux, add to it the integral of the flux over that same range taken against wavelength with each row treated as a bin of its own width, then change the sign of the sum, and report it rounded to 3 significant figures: -276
